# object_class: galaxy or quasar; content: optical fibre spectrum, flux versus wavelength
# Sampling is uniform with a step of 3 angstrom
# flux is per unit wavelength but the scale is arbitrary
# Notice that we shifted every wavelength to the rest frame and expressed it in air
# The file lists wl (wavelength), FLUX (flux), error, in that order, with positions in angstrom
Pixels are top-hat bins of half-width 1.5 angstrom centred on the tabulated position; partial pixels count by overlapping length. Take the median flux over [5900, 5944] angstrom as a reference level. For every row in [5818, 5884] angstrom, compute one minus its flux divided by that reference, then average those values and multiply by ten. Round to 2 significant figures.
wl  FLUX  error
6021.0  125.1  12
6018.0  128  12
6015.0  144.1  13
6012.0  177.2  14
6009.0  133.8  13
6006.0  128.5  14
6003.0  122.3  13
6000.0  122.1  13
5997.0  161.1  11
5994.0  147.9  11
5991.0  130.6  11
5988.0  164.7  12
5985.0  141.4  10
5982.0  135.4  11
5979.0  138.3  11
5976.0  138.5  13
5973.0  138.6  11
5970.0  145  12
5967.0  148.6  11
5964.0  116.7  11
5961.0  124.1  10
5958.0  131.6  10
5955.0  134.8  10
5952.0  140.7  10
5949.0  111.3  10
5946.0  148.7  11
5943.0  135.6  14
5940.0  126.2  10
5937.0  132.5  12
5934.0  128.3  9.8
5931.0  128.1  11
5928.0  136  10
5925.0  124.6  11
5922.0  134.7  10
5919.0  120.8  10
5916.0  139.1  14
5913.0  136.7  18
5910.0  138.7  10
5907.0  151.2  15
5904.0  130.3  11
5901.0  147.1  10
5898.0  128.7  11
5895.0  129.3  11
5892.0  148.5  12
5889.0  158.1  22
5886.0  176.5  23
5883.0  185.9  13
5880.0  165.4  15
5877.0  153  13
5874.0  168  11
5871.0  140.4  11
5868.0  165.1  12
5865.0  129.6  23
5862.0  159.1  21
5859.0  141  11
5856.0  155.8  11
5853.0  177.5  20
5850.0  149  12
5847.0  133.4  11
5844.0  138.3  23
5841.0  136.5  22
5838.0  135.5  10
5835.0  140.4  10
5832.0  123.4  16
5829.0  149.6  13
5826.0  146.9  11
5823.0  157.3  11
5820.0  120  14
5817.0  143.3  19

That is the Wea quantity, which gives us -1.0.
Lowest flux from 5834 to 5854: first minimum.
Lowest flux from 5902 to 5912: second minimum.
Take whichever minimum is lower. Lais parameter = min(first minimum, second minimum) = 130.3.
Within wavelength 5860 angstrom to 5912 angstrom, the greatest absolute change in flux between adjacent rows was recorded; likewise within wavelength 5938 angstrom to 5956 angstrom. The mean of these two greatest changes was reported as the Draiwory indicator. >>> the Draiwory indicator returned 36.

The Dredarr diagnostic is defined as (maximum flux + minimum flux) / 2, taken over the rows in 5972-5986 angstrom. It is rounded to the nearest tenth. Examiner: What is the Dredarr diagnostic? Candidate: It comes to 138.4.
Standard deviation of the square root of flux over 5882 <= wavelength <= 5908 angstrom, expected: 0.8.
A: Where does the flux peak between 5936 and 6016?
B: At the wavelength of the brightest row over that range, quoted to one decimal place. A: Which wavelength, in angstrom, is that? 6012.0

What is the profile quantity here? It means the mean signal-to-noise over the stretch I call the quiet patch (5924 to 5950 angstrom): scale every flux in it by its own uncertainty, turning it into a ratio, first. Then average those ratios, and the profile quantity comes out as 12.0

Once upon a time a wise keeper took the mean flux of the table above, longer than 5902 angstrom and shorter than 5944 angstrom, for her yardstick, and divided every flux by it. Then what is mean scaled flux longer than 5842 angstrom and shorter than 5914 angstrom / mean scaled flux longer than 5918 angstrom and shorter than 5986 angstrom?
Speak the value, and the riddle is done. 1.13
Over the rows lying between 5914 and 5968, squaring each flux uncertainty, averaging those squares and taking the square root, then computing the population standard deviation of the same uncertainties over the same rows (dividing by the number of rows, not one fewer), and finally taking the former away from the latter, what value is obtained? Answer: -9.6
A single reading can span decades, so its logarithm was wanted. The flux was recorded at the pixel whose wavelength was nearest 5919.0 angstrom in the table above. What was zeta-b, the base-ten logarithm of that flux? 2.08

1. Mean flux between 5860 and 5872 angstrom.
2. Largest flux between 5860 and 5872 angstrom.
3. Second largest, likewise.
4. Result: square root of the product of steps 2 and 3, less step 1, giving 13.5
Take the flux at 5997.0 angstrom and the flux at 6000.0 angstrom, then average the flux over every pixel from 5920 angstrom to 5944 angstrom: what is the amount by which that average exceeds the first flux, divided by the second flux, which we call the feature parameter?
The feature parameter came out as -0.25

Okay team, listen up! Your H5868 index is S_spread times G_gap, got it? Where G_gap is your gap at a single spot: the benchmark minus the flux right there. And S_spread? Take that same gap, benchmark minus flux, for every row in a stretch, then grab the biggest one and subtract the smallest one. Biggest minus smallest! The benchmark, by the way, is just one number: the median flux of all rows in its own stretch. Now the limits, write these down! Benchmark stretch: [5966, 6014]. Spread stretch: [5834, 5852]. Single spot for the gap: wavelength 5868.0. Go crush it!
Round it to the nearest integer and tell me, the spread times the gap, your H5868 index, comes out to -414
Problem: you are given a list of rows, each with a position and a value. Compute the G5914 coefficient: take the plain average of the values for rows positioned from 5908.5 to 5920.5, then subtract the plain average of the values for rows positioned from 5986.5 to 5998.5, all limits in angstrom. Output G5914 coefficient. -17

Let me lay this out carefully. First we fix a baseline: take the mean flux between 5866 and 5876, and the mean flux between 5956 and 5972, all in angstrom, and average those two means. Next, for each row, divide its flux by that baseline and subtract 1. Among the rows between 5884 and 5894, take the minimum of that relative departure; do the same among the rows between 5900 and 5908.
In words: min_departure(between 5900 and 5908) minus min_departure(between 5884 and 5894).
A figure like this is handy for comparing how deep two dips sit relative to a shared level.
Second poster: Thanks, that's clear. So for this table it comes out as -0.13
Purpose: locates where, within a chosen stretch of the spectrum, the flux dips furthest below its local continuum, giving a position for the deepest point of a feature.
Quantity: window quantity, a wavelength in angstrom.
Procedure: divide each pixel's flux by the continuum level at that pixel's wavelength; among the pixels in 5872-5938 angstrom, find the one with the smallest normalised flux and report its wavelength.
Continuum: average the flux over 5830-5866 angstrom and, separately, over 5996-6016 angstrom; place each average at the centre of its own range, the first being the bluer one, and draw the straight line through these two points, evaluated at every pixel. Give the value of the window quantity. 5919.0 angstrom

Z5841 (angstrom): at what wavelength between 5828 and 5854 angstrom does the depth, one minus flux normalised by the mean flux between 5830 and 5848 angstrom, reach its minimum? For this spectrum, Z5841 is 5853.0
